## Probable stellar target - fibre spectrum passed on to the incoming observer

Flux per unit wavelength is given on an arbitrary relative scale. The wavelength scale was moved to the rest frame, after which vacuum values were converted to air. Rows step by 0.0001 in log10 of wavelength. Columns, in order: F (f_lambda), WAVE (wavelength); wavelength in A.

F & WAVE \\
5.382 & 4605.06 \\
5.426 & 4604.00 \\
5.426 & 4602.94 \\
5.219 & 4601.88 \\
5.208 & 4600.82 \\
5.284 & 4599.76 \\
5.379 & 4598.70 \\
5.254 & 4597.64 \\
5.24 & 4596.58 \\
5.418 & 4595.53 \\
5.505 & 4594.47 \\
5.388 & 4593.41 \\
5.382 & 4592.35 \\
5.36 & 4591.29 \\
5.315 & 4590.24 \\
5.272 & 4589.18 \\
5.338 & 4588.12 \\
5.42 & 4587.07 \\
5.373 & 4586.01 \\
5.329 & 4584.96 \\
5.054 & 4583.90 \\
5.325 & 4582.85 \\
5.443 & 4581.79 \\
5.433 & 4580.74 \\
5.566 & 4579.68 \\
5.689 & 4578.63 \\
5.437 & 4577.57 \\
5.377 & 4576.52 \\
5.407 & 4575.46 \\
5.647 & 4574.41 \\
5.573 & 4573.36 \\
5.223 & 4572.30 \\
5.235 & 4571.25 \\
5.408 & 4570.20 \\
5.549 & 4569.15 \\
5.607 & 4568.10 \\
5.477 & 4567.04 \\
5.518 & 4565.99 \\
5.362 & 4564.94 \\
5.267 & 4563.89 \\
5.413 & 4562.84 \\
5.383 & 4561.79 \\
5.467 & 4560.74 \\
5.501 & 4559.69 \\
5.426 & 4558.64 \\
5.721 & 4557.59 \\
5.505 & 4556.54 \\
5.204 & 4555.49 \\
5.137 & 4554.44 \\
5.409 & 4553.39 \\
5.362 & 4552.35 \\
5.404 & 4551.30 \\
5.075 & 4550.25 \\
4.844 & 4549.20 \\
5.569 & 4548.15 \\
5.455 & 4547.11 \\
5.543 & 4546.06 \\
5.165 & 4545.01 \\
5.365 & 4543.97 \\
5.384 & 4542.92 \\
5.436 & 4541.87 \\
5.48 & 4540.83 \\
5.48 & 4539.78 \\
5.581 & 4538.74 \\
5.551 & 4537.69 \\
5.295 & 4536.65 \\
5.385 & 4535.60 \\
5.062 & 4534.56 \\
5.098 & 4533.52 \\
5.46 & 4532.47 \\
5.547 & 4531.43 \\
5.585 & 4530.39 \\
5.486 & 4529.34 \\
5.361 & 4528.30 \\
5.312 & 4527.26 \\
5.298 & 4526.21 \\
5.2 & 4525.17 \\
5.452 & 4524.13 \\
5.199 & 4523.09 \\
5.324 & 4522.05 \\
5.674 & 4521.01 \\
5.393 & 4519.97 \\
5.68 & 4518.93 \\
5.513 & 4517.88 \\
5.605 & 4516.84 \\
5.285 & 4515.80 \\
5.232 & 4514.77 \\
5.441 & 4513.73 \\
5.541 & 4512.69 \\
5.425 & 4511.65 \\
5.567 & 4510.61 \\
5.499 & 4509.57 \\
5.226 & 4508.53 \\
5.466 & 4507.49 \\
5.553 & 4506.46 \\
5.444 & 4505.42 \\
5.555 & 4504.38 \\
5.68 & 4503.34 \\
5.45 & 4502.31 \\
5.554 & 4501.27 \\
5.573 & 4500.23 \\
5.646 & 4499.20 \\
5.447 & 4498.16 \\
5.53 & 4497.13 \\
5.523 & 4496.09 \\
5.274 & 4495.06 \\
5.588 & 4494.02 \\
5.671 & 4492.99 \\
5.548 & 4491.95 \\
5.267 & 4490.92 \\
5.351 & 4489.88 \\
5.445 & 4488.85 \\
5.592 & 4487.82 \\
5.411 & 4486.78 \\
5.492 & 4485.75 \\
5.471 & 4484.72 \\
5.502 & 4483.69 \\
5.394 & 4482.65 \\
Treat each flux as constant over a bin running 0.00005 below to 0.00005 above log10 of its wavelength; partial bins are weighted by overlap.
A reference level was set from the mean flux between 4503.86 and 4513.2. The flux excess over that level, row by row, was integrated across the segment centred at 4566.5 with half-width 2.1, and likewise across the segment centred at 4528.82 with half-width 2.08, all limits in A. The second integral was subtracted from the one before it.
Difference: 0.2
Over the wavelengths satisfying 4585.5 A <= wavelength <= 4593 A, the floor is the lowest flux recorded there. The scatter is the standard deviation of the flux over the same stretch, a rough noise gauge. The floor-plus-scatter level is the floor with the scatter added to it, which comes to 5.32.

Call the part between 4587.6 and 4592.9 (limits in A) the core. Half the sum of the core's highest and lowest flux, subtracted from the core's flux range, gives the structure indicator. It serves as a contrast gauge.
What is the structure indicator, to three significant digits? -5.22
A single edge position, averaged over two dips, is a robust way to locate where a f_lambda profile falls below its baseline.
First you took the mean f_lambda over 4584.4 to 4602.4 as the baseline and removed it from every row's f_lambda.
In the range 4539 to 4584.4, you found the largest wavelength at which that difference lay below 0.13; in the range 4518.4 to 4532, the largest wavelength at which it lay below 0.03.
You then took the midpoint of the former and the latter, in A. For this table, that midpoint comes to 4556.1 A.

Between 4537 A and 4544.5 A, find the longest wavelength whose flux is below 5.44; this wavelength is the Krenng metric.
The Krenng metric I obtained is 4543.97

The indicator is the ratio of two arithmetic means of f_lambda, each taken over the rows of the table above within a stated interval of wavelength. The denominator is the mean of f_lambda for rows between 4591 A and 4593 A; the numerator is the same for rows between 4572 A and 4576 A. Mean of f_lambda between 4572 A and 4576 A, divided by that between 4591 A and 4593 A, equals 1.02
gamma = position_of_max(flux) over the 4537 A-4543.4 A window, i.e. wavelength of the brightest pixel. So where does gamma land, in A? 4538.74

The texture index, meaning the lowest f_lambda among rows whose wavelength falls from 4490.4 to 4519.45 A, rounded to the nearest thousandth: 5.226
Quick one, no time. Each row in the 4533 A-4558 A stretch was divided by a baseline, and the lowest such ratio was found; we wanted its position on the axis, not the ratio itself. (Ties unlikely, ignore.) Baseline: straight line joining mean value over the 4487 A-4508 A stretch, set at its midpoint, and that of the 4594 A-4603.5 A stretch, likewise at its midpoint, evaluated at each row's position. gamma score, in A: 4549.20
